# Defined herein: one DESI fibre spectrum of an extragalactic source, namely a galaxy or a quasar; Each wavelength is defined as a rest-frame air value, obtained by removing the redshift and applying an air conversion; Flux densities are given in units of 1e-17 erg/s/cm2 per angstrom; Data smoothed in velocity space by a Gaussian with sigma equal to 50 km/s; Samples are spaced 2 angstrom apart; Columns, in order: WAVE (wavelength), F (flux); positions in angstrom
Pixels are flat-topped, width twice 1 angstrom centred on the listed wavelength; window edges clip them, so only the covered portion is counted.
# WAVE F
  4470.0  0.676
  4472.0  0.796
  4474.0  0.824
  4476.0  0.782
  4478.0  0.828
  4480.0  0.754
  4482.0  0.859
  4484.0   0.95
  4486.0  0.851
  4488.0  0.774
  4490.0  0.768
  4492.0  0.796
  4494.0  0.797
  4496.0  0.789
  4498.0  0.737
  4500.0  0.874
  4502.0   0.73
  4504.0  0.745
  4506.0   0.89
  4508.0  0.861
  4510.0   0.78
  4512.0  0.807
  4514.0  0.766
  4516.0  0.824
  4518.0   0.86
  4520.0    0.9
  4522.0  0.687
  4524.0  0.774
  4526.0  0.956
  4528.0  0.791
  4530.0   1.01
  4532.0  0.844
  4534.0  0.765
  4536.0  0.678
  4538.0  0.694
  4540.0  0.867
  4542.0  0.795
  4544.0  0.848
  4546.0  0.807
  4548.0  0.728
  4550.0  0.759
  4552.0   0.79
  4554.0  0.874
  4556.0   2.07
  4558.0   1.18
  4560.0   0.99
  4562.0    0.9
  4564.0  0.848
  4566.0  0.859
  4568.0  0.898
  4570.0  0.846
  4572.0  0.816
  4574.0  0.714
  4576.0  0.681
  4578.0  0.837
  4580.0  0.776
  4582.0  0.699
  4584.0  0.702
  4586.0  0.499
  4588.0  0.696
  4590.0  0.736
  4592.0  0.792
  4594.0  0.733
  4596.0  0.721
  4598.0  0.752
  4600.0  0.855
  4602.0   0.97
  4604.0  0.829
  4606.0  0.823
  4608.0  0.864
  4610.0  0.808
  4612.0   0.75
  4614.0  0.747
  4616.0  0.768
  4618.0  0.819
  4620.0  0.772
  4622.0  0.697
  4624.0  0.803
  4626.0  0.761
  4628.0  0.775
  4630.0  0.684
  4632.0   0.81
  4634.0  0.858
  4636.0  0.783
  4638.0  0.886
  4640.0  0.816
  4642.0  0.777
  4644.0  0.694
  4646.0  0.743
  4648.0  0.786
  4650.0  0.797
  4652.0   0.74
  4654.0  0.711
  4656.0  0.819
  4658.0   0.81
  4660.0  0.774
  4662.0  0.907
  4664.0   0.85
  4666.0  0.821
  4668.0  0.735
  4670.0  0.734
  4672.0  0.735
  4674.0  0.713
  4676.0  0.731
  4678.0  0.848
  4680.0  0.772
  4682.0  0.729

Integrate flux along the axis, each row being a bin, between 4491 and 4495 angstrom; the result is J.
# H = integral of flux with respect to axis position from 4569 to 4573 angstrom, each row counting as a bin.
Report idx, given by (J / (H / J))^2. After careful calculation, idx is 9.3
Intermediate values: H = 3.32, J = 3.19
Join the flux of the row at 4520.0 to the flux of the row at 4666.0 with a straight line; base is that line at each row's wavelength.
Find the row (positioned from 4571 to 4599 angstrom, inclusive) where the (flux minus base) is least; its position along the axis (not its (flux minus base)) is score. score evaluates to 4586.0 angstrom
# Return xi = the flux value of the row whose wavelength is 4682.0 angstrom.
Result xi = 0.729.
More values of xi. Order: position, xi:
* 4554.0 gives 0.874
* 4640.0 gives 0.816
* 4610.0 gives 0.808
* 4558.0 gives 1.18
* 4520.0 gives 0.9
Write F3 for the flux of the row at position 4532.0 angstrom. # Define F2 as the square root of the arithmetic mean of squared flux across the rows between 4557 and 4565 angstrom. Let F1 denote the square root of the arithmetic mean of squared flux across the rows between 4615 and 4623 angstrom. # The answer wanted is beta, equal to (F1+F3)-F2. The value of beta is 0.62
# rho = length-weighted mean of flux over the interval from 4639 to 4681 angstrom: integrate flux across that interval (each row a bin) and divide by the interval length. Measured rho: 0.777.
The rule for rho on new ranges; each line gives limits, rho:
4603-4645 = 0.787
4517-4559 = 0.889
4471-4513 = 0.809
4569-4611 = 0.769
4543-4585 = 0.887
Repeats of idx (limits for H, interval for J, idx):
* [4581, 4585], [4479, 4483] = 13.8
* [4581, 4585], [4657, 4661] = 12.8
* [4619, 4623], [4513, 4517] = 11.8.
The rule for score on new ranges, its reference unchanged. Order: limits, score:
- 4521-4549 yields 4536.0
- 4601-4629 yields 4622.0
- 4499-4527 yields 4522.0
